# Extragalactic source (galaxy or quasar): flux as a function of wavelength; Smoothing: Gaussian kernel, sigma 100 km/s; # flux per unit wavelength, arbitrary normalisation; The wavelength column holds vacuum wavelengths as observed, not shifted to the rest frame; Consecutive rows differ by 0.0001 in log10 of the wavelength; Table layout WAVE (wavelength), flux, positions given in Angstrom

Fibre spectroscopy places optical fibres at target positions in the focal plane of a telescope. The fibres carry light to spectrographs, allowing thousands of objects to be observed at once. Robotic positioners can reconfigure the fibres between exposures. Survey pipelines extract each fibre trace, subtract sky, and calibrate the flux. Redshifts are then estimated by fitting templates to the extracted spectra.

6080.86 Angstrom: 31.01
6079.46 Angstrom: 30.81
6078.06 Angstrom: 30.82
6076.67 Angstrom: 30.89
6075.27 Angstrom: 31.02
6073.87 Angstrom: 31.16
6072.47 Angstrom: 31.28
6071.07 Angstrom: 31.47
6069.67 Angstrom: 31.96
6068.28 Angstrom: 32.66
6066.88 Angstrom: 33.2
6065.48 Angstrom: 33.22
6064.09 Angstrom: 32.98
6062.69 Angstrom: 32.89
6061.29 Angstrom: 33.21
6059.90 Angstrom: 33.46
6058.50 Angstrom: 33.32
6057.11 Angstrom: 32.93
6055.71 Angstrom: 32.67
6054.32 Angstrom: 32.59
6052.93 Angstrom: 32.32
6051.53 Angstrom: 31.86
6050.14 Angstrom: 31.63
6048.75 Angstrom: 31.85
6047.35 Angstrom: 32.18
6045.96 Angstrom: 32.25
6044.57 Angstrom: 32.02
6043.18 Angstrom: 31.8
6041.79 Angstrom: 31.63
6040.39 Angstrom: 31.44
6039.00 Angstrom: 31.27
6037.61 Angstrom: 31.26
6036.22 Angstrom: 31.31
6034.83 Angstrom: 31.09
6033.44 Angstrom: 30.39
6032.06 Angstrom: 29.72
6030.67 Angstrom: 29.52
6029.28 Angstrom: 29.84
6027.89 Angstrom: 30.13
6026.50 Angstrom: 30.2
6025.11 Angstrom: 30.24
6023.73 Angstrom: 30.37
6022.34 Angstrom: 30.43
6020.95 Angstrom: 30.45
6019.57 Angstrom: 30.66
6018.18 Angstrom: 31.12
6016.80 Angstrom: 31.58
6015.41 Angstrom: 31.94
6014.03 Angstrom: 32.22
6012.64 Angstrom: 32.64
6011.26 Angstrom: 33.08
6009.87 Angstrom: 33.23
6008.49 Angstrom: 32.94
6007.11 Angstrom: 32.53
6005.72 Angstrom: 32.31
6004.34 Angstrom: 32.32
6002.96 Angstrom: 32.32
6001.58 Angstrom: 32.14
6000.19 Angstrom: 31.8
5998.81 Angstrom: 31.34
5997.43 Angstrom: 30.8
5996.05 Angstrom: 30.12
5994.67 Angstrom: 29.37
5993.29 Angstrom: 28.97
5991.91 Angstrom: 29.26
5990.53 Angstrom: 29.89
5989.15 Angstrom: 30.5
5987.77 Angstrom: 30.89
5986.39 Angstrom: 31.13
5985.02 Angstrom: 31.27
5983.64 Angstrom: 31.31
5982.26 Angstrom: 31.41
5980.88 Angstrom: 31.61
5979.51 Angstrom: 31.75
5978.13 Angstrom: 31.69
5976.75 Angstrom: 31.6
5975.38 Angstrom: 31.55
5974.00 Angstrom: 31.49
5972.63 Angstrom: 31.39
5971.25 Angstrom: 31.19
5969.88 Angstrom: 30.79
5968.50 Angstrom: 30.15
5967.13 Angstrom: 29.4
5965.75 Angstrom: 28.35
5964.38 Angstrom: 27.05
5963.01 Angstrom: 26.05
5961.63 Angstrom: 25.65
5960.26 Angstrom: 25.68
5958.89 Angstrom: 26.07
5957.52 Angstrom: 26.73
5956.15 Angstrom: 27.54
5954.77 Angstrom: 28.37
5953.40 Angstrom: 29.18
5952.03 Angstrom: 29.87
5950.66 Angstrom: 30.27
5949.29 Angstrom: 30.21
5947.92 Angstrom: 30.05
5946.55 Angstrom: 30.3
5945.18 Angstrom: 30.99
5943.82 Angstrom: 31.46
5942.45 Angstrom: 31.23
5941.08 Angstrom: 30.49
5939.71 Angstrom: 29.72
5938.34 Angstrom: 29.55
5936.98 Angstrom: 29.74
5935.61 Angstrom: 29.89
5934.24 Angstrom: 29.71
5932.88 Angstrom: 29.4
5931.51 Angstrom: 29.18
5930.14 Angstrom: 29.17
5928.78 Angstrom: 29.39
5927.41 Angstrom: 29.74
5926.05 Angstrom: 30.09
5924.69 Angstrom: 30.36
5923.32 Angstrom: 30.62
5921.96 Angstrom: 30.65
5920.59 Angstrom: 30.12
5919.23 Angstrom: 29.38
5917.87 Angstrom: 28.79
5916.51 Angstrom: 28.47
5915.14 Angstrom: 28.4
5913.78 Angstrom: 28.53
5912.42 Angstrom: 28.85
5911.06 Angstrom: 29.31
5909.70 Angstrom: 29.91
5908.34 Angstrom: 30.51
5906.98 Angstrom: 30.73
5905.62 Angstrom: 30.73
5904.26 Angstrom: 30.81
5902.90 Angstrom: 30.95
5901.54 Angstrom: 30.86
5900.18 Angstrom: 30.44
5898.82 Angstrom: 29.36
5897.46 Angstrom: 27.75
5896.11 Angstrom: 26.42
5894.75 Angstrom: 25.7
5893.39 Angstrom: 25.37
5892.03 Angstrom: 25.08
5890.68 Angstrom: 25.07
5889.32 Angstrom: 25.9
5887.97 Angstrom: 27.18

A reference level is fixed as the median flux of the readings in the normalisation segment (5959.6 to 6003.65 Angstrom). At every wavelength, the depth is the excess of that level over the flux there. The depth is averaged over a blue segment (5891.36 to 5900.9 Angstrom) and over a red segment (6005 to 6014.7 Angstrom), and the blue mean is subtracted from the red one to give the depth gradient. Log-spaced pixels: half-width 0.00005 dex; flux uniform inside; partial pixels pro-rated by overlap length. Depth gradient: -6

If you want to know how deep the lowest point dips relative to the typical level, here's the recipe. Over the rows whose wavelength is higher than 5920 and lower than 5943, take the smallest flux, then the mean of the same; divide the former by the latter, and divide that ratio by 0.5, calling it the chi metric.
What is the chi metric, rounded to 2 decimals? 1.95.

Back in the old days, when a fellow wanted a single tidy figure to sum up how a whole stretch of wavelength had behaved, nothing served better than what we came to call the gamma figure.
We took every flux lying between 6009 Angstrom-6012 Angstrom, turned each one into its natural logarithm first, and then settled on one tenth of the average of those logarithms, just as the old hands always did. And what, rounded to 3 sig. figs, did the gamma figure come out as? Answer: 0.350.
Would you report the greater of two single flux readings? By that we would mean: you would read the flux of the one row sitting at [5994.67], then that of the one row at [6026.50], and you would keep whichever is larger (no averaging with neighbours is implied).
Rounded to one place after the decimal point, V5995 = 30.2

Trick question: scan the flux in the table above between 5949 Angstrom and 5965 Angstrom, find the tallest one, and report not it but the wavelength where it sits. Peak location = 5950.66 Angstrom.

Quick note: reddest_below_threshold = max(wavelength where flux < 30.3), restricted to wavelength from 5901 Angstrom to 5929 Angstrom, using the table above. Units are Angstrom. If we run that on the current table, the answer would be 5928.78 Angstrom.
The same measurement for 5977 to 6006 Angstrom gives 5996.05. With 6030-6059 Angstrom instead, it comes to 6032.06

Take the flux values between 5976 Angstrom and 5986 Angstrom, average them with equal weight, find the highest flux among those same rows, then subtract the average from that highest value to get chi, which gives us 0.2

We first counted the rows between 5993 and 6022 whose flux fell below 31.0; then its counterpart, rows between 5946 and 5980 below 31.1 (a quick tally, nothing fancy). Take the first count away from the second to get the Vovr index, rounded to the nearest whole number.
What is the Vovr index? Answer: 12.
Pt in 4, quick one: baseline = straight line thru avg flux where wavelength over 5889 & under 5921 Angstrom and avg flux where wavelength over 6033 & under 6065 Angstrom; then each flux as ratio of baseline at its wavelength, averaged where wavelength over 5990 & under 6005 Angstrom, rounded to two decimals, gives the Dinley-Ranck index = 1.00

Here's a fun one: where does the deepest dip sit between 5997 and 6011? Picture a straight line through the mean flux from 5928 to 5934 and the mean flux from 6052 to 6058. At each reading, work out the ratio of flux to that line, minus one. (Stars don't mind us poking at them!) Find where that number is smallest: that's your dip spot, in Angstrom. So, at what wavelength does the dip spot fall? 5997.43 Angstrom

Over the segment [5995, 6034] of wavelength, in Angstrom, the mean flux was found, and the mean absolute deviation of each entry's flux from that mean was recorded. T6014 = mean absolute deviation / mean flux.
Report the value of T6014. 0.032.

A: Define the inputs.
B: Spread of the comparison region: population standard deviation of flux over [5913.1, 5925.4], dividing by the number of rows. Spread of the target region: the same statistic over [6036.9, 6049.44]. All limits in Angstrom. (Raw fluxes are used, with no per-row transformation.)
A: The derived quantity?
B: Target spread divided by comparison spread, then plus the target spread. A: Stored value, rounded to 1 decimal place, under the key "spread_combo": 0.7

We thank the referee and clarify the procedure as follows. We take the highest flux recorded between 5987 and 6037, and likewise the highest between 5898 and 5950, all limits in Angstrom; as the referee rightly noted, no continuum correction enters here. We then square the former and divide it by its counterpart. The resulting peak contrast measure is 35.1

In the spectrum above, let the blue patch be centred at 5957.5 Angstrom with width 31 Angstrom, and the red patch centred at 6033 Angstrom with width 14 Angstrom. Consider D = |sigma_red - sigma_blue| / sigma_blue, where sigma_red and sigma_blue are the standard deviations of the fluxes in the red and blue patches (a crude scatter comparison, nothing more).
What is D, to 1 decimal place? 0.7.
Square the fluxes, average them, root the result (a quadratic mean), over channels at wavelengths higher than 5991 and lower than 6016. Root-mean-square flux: 31.7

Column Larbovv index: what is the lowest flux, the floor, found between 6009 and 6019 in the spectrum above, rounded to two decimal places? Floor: 31.12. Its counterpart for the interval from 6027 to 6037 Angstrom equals 29.52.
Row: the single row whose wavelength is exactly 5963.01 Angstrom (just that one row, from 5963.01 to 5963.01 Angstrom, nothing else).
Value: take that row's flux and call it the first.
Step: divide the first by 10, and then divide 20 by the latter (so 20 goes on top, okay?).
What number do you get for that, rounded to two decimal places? 7.68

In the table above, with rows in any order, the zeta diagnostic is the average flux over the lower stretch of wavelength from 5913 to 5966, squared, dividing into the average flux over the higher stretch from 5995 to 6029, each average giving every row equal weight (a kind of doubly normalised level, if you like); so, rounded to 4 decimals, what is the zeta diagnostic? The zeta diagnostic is 0.0371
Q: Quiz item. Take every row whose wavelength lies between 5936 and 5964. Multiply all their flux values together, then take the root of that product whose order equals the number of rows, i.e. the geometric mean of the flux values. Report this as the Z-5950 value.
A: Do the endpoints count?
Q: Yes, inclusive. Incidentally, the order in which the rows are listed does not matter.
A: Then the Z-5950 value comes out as 28.9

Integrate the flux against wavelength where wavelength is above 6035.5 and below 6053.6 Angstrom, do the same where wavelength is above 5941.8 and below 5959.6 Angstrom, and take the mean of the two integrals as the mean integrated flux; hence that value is 549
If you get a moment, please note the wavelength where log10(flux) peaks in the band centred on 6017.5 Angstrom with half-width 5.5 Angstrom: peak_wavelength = 6012.64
